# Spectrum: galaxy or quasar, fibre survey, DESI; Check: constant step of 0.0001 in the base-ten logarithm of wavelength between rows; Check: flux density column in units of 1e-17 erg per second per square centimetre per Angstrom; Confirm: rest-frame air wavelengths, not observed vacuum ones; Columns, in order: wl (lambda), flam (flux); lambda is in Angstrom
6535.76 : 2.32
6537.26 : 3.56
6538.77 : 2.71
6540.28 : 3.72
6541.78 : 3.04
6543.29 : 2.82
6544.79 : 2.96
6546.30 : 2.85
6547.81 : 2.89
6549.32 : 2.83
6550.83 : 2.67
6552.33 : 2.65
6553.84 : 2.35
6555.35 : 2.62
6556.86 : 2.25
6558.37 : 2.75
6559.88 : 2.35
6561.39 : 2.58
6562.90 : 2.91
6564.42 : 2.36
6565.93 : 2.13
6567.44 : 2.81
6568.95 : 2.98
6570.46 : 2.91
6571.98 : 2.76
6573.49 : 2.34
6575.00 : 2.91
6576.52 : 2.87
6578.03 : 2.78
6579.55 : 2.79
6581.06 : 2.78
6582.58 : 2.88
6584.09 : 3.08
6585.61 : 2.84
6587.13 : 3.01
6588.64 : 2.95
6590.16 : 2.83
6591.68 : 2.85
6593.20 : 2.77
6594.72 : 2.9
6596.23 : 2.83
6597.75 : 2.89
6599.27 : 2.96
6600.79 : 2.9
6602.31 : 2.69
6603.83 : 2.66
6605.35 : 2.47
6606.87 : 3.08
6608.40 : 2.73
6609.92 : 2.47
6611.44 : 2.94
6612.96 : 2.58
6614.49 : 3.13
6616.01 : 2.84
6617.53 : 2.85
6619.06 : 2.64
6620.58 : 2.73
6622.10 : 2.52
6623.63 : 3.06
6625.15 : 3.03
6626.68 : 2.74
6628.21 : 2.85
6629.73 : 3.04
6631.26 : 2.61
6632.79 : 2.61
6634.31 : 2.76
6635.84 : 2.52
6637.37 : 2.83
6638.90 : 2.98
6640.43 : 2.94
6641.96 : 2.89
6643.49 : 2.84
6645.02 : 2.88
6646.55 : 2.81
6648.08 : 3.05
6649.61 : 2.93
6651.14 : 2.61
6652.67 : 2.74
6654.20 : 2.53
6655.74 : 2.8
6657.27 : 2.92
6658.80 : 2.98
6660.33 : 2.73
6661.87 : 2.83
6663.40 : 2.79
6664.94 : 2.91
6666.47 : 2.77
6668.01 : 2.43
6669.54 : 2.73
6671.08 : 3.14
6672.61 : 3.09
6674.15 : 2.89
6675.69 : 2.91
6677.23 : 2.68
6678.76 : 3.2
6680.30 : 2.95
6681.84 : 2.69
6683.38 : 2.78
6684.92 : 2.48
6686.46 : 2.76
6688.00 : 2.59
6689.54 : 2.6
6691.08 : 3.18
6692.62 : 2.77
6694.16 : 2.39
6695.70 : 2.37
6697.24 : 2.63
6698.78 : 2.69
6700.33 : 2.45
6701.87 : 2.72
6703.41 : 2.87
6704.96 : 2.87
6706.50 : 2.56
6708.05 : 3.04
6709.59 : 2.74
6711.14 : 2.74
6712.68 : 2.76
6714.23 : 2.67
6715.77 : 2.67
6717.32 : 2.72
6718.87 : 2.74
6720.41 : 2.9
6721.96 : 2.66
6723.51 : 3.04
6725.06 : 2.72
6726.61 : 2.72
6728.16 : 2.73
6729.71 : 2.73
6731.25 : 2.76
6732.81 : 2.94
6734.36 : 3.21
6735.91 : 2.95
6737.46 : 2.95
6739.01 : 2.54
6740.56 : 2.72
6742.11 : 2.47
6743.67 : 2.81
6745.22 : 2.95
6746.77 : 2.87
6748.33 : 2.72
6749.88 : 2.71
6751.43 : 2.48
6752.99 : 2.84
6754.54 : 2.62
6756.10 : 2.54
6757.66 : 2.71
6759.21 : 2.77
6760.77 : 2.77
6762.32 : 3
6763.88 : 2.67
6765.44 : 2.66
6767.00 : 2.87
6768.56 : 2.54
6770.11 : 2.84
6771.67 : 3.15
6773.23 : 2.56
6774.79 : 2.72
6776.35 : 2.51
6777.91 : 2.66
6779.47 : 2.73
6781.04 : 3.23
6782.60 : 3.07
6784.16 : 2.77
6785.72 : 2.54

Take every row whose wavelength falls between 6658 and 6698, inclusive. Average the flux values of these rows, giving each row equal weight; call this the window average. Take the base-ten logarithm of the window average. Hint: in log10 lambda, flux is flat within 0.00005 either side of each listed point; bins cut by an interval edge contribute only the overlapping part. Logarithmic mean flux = 0.444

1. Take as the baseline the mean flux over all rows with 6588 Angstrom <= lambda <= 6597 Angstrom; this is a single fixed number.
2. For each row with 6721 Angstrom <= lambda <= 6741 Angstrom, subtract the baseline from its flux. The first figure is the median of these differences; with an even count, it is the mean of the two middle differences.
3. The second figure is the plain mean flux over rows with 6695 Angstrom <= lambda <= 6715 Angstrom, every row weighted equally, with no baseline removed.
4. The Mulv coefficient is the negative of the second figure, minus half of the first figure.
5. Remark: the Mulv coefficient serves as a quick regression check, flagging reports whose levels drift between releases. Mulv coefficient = -2.64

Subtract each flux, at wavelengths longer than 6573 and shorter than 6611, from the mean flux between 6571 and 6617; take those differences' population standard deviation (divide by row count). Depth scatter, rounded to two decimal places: 0.18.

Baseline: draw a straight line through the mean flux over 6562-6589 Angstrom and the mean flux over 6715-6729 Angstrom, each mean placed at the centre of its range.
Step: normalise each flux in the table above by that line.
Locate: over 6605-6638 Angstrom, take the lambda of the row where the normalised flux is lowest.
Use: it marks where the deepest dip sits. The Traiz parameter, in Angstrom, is 6605.35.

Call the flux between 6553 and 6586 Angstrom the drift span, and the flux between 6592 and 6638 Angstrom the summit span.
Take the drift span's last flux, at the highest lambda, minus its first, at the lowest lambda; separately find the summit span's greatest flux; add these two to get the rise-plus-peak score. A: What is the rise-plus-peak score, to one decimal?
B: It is 3.6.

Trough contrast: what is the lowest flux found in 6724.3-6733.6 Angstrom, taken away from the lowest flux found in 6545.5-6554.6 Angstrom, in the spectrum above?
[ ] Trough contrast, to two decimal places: -0.37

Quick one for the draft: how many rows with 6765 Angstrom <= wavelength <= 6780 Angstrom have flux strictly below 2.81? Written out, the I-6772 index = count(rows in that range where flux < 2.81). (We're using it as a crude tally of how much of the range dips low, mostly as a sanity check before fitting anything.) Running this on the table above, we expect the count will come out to 7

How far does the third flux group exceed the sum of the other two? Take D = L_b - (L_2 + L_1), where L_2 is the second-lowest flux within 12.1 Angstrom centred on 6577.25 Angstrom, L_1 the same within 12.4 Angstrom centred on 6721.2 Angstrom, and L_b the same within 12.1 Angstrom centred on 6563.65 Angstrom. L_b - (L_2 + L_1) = -3.08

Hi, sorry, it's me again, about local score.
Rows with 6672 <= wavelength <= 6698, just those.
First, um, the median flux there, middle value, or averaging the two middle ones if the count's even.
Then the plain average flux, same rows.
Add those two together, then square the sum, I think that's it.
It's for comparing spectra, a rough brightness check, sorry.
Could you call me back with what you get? 30.5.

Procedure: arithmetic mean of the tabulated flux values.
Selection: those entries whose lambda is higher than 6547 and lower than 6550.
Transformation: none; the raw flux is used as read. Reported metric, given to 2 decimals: 2.86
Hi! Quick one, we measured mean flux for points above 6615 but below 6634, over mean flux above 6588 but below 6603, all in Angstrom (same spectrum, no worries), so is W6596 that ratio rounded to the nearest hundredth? 0.98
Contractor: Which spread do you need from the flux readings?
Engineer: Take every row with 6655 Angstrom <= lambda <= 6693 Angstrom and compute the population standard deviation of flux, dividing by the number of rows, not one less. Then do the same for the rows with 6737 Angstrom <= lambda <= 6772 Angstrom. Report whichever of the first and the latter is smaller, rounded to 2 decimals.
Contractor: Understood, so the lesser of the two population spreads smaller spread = 0.17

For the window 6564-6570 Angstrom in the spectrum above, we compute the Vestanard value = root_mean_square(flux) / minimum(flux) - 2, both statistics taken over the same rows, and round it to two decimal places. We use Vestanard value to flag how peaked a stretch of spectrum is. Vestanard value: -0.78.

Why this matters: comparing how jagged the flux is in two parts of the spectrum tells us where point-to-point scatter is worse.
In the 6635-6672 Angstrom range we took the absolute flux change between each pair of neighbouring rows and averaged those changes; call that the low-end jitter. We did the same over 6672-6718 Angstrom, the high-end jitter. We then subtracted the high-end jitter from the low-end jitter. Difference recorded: -0.04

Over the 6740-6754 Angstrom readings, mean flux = 2.73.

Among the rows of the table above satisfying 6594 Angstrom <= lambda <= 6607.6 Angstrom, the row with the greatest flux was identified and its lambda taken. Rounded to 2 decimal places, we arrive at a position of 6606.87 Angstrom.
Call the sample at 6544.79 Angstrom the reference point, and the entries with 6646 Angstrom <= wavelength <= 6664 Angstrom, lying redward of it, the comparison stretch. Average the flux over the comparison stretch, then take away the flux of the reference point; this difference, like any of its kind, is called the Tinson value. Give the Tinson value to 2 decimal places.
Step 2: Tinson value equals -0.15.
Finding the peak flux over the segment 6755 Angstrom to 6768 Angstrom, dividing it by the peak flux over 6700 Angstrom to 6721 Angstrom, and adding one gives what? 1.99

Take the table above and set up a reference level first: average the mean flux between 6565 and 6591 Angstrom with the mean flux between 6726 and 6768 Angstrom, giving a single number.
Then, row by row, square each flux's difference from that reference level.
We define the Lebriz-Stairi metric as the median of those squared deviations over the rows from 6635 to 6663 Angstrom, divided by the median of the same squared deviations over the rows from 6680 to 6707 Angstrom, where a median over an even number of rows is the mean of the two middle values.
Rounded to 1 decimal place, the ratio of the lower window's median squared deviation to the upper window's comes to 0.6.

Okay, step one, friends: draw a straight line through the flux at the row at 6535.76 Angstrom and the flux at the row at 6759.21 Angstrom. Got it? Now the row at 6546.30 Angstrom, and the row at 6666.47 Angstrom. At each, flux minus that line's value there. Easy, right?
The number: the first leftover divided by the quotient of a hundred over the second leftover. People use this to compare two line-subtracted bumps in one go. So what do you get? 0.0010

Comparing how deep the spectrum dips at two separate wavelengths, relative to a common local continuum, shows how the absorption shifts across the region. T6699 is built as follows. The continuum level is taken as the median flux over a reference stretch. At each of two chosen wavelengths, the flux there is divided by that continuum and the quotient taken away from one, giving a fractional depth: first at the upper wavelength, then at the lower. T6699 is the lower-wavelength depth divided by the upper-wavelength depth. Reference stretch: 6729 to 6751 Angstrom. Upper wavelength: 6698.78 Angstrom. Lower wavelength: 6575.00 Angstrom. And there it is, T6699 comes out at -1.3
